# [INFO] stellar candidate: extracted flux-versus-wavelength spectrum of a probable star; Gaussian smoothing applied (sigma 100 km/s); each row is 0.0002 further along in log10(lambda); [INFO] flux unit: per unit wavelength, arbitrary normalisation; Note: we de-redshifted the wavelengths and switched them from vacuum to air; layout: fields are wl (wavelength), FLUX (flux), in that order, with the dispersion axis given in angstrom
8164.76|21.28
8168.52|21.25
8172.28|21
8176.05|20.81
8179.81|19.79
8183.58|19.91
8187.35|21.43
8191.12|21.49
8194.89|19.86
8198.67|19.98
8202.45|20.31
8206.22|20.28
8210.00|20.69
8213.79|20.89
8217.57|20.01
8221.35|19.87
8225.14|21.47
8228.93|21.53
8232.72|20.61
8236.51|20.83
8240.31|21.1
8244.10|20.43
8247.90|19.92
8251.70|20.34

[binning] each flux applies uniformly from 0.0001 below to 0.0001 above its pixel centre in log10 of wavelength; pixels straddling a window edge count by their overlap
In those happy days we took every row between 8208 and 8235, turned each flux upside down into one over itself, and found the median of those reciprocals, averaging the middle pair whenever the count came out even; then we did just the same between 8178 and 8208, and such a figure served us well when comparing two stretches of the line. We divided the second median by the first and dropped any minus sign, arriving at 1.03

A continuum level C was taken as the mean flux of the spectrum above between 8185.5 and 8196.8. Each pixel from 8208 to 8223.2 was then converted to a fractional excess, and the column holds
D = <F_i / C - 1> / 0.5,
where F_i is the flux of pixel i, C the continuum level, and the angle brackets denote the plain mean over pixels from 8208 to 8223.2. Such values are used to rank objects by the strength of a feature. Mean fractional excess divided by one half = -0.05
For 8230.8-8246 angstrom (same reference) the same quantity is -0.02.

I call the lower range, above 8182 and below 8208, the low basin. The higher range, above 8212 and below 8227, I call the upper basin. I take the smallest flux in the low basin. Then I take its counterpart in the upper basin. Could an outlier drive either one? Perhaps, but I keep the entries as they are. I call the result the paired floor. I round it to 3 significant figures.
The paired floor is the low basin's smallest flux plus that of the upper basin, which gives 39.7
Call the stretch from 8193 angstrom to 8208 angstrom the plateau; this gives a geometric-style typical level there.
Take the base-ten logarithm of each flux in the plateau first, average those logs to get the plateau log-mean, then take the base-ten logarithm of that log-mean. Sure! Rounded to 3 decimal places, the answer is 0.115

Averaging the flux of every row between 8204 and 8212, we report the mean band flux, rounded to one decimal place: 20.5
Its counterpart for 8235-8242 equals 21.0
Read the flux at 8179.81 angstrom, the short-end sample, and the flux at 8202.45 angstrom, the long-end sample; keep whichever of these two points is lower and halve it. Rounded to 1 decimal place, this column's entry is 9.9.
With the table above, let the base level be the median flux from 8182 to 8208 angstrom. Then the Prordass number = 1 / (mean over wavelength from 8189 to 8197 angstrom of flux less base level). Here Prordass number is 2.5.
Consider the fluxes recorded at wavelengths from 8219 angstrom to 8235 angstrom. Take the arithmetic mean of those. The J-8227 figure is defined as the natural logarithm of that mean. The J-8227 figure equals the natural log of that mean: 3.04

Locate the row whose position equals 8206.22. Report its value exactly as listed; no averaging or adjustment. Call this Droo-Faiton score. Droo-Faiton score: 20.28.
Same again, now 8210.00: 20.69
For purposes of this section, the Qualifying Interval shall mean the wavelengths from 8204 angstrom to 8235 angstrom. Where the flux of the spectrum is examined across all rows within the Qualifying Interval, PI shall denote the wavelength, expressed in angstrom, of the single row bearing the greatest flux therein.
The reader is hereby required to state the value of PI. 8228.93 angstrom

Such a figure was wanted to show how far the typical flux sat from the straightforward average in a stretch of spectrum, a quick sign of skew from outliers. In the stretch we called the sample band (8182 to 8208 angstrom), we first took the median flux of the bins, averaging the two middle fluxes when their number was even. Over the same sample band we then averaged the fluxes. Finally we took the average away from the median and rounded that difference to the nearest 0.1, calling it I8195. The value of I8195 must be -0.2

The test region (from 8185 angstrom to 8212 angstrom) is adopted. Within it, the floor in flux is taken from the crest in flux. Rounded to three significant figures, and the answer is 1.63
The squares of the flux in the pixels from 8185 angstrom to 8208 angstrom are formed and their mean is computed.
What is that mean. 423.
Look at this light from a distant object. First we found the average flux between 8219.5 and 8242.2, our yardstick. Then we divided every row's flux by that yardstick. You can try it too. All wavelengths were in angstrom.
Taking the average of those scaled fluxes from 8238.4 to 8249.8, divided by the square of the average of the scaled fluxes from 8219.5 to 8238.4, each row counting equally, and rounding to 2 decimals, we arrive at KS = 0.98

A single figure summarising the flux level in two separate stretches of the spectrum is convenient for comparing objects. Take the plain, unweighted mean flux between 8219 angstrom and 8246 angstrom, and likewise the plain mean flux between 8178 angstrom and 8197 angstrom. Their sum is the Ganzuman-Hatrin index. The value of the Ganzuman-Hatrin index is 41.3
